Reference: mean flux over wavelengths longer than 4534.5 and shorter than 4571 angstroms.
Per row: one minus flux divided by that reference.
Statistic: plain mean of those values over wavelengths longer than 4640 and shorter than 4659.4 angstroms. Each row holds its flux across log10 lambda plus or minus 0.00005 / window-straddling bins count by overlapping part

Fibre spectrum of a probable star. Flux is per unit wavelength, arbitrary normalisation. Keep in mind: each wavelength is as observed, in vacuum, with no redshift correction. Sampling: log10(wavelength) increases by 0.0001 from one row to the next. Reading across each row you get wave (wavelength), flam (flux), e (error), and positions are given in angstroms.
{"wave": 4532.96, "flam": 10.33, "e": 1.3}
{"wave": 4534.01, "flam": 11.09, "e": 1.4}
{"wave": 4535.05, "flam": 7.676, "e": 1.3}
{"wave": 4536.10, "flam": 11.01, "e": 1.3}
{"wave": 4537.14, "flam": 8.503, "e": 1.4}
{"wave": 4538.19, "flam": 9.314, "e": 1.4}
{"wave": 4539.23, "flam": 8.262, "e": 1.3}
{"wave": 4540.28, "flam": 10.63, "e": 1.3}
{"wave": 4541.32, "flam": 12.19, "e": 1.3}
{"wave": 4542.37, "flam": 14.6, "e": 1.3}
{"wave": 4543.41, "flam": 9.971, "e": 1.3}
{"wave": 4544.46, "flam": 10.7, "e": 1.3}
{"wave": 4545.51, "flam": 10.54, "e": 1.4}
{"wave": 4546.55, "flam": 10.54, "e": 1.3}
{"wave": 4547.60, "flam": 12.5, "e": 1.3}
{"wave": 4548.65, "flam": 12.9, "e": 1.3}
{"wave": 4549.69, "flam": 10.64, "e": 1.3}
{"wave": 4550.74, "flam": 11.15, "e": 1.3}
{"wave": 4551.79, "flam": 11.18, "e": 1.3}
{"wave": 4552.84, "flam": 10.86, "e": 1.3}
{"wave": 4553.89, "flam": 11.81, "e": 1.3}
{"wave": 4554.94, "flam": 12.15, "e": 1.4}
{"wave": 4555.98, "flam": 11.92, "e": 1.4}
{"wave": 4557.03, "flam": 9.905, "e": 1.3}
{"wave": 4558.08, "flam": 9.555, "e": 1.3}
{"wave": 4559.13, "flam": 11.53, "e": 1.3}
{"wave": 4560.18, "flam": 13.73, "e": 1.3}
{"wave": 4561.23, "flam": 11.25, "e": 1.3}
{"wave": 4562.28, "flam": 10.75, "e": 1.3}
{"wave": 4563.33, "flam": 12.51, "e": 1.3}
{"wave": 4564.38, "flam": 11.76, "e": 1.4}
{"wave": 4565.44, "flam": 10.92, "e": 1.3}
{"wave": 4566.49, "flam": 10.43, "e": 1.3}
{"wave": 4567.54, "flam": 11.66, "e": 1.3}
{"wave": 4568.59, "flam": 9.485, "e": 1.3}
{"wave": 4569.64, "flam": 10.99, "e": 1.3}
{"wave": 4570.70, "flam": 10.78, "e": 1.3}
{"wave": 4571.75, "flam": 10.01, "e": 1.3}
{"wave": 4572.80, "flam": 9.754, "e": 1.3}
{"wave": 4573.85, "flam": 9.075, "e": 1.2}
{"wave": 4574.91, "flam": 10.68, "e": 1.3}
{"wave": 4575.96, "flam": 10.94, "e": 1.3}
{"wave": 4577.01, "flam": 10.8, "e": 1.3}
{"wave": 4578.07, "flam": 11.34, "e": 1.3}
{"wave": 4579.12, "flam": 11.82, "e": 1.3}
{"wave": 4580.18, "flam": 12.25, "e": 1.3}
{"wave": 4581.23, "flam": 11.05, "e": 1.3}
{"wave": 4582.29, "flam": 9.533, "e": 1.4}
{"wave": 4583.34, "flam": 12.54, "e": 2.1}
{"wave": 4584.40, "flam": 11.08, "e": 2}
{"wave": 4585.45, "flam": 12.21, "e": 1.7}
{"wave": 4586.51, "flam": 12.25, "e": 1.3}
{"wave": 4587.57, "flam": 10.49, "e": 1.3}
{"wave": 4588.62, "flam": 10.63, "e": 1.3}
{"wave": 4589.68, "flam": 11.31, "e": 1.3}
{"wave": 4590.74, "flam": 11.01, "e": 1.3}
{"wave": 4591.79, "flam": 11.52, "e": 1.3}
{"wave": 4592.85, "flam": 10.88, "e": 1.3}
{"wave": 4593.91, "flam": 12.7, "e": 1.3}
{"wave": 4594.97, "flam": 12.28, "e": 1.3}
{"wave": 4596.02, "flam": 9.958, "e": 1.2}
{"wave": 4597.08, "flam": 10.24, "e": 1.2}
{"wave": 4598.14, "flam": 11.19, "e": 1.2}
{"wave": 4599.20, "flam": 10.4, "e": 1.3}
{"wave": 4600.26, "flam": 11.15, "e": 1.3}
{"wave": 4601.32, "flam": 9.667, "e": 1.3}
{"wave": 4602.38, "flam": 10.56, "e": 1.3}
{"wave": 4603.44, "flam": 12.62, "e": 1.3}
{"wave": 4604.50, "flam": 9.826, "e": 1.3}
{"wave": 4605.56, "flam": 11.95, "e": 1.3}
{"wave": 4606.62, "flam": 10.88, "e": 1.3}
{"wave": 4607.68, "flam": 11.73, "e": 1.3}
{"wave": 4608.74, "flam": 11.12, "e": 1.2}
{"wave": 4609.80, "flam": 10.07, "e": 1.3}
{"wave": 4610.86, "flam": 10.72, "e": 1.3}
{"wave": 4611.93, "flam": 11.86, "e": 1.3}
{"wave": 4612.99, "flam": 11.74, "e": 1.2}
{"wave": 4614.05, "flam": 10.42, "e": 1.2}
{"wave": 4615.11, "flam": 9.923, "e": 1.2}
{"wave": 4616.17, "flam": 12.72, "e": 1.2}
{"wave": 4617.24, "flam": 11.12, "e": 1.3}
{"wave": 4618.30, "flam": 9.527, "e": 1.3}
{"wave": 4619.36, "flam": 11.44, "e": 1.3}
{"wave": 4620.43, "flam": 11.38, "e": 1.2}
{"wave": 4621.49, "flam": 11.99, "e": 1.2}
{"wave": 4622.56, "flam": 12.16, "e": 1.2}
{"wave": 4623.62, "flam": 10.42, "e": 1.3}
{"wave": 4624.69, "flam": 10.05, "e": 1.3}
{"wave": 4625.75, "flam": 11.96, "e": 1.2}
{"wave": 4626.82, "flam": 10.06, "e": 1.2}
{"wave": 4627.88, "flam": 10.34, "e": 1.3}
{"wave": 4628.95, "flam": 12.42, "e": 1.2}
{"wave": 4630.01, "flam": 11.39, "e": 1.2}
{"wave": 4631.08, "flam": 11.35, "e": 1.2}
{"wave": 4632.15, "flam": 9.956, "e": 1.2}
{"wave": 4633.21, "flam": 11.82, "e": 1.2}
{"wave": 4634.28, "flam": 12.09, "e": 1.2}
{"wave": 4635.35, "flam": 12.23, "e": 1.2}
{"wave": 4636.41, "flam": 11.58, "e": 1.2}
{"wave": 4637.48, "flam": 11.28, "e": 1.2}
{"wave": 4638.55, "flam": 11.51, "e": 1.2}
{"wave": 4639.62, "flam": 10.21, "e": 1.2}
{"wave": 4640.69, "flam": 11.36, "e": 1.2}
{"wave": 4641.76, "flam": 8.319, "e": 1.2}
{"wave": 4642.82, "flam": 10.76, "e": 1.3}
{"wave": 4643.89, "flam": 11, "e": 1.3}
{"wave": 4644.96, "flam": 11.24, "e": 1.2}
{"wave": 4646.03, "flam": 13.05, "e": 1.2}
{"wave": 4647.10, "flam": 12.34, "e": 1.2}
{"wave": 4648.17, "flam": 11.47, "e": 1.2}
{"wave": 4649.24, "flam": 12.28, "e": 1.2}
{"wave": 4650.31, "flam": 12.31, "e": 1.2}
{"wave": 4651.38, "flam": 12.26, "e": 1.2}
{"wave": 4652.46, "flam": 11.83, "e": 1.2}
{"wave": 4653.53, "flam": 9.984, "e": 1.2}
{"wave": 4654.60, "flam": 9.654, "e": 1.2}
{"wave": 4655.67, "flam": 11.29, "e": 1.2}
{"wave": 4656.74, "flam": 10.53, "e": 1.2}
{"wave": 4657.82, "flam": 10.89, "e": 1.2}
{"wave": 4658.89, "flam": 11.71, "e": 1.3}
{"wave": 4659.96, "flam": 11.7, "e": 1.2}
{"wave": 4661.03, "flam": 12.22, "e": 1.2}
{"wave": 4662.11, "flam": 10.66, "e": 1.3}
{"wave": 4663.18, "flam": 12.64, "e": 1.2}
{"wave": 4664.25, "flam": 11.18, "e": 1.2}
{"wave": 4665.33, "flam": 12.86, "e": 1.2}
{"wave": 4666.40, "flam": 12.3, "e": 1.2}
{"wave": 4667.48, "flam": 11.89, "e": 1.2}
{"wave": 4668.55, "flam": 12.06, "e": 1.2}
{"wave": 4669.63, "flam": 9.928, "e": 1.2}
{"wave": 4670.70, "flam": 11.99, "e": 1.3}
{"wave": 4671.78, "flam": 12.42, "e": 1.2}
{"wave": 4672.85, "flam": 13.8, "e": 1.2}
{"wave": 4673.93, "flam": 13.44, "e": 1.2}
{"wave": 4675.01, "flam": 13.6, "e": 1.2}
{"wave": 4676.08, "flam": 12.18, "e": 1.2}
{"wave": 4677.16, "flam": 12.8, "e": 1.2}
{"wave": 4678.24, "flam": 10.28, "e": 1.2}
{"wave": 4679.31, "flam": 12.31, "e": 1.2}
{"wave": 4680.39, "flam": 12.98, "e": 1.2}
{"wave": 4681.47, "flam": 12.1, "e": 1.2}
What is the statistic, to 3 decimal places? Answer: -0.023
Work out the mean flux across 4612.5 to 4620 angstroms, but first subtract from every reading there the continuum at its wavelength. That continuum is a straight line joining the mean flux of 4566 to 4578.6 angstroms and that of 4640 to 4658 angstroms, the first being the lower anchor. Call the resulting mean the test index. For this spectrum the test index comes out 0.08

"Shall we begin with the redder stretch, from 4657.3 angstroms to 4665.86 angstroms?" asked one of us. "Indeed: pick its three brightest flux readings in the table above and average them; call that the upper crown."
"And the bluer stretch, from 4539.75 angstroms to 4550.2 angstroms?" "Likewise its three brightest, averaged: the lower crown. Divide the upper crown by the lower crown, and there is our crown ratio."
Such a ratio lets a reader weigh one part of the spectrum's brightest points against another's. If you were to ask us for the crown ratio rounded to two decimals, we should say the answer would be 0.94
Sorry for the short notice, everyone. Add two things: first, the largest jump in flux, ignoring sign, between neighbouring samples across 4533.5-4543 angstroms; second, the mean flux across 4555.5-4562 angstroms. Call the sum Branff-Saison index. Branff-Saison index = 14.7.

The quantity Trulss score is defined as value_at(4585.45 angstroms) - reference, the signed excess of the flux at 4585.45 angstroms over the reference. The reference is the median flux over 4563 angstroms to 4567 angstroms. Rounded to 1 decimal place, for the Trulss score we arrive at 0.9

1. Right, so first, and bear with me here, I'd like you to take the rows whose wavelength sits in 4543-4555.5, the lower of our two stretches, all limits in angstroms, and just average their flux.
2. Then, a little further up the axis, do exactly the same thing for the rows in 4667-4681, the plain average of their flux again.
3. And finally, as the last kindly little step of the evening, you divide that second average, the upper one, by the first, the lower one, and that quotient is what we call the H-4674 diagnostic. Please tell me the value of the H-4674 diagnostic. 1.09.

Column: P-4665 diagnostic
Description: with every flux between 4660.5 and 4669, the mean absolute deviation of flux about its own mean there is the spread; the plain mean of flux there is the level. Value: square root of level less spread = 3.38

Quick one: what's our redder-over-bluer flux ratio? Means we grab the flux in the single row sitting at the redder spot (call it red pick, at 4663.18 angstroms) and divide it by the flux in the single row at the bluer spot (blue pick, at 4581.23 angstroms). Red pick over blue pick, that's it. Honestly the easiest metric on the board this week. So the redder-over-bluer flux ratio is 1.14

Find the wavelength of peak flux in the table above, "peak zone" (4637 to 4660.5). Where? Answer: 4646.03 angstroms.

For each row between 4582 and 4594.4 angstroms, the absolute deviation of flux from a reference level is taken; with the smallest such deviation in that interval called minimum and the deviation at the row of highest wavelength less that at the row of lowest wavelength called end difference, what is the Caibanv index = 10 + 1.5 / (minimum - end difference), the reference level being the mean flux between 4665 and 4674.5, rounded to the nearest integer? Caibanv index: 11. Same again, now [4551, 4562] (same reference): 17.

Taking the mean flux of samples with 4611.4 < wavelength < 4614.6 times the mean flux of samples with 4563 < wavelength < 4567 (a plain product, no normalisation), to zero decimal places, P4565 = 129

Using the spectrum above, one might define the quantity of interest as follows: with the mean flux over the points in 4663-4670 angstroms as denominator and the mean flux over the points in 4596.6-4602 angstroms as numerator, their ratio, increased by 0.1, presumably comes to 0.99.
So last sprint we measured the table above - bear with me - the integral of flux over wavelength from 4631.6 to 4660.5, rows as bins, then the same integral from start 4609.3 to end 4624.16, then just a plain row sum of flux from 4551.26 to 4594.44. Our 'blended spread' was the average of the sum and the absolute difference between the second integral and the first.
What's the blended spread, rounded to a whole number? 309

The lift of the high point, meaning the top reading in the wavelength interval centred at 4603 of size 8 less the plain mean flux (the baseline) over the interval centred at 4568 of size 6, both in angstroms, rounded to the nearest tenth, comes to 1.9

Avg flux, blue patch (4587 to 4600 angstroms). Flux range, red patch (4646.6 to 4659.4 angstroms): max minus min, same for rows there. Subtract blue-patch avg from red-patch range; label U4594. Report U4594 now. -8.4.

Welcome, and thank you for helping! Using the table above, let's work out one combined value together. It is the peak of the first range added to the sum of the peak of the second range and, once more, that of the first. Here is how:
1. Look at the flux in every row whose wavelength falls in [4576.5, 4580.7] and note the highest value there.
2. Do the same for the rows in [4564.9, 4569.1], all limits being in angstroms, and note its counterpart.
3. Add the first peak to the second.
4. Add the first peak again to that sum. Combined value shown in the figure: 36.2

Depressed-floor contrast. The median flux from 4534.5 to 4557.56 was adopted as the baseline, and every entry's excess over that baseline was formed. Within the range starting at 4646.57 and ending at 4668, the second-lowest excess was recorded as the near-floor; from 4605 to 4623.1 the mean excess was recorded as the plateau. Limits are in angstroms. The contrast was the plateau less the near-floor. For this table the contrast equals 1.2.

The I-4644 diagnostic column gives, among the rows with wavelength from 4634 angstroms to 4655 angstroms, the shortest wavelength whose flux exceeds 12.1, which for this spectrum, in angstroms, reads 4635.35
